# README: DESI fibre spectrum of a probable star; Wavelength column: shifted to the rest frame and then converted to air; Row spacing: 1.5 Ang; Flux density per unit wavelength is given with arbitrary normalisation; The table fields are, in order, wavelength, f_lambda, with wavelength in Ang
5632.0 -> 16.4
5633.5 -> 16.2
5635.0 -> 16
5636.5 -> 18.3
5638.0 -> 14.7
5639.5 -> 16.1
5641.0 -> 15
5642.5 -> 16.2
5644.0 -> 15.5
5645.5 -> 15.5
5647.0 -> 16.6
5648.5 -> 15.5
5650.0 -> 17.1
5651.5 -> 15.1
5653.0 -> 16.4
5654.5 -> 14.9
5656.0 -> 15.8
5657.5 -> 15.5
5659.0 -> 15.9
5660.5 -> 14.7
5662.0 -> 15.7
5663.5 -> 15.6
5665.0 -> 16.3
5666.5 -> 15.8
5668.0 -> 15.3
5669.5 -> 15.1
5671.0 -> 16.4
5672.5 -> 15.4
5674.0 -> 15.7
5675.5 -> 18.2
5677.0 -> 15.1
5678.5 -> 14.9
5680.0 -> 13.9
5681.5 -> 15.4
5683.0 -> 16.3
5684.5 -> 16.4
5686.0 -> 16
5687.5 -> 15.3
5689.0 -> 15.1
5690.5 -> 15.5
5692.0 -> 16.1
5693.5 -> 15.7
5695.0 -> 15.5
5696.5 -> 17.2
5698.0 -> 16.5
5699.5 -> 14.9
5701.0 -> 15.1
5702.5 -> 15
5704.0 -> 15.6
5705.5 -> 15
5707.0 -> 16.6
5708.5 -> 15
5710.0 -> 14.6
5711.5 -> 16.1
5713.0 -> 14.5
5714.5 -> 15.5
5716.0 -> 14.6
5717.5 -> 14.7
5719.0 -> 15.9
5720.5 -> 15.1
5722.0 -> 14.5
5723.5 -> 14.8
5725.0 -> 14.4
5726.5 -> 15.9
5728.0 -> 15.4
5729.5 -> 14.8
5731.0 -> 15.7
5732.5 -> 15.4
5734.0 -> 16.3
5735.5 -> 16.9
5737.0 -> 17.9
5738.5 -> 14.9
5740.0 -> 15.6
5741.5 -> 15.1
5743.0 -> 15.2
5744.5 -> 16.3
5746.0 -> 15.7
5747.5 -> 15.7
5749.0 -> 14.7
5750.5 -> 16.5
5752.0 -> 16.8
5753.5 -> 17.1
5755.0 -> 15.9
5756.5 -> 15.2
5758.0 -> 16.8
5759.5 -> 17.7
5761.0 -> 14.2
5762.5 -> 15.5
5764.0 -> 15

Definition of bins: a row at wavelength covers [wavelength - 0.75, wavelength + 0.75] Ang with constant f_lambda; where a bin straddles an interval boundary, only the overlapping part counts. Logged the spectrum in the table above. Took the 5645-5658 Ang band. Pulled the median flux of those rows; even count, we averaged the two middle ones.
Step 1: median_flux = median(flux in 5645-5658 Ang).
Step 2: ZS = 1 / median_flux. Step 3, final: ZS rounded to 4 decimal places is 0.0645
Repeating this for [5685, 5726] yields 0.0662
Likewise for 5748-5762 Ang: 0.0606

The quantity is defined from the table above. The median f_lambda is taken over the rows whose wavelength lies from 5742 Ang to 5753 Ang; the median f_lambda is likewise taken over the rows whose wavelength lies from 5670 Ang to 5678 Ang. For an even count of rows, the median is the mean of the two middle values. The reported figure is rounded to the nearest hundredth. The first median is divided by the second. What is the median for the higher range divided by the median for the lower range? 1.00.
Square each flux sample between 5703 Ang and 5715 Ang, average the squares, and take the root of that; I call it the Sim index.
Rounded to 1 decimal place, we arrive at 15.4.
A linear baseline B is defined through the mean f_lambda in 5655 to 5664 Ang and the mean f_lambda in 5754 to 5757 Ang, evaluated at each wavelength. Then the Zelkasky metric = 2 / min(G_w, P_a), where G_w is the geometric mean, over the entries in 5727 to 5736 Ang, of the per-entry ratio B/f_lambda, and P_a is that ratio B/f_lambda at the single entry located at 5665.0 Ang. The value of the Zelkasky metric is 2.10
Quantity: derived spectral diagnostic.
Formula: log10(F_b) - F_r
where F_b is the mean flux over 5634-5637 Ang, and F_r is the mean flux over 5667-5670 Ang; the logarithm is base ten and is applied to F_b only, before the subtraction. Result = -14.0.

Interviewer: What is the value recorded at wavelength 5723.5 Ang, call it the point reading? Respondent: 14.8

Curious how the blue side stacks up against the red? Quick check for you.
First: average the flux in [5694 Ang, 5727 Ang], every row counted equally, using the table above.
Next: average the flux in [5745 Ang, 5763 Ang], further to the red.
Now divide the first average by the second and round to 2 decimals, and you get 0.96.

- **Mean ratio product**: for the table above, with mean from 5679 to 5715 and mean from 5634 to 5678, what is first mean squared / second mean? 15.2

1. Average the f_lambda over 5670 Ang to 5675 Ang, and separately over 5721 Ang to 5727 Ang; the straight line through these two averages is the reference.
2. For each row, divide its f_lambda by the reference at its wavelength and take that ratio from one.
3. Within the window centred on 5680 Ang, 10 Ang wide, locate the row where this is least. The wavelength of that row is 5675.5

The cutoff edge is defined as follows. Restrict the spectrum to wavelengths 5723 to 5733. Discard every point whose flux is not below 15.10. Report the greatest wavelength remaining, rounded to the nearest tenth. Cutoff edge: 5729.5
